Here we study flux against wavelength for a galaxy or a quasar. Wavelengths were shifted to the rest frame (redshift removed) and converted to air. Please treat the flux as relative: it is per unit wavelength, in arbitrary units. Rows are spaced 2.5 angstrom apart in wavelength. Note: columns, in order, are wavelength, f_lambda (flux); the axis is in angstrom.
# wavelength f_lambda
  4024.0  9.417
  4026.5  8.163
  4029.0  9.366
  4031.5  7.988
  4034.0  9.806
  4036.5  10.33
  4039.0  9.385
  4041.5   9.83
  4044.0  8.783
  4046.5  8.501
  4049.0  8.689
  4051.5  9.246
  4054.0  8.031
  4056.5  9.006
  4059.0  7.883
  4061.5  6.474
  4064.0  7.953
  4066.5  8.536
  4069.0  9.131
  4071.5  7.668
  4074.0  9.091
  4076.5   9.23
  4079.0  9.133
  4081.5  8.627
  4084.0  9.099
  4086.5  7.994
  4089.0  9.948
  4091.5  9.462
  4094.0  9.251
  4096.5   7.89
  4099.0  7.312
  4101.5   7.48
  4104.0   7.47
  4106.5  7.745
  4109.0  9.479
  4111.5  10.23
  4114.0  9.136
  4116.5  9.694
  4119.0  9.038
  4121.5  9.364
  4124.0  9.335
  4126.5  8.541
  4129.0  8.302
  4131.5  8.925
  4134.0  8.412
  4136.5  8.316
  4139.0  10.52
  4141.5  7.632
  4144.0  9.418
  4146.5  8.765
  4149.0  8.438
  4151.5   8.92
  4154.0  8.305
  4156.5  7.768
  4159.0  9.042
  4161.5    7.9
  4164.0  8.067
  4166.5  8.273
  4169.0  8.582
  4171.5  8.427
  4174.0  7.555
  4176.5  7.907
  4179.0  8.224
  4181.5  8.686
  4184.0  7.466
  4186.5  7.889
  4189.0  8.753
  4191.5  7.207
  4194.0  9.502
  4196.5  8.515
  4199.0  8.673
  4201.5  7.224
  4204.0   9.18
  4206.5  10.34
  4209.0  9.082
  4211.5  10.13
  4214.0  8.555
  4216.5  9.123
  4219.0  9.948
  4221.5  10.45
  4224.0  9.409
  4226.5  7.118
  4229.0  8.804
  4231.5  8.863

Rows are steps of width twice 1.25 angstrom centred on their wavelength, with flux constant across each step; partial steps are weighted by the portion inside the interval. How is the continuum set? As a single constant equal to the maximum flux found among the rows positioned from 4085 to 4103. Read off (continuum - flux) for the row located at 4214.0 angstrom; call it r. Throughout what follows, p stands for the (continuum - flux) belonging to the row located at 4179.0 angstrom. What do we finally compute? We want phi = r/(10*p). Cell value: 0.08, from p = 1.7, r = 1.4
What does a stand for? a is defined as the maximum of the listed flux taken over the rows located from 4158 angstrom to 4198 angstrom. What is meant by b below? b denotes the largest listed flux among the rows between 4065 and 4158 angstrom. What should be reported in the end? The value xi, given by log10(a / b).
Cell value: -0.04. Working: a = 9.502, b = 10.52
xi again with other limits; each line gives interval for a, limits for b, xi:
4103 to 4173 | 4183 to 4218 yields 0.01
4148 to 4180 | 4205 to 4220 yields -0.06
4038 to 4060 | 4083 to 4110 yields -0.01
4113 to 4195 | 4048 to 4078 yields 0.06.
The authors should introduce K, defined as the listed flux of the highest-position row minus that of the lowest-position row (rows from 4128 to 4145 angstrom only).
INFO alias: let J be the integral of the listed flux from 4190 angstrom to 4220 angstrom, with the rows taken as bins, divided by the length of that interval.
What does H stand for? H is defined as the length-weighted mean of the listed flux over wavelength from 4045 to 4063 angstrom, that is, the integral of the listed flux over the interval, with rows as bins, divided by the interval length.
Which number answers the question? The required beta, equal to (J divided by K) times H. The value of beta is 66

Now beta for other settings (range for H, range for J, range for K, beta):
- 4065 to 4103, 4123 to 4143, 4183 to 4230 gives 57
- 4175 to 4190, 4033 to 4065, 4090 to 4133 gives -133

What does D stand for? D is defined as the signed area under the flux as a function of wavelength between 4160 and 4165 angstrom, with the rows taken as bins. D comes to 40.2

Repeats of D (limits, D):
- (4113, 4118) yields 47.1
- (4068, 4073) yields 42.0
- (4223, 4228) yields 41.2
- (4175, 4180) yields 40.2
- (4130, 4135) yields 43.3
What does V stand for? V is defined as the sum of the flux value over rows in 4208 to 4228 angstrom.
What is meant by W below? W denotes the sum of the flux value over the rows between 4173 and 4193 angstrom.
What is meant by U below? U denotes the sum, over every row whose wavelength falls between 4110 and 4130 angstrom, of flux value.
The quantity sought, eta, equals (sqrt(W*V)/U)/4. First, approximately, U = 73.6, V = 73.8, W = 63.7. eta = 0.233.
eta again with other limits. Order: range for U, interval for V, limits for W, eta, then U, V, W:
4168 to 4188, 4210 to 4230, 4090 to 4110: 0.269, 64.7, 73.5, 66.1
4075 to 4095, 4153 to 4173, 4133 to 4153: 0.235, 72.7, 66.4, 70.4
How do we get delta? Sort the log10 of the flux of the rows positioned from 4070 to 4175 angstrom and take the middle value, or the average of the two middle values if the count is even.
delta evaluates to 0.935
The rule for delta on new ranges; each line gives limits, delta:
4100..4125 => 0.965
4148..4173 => 0.923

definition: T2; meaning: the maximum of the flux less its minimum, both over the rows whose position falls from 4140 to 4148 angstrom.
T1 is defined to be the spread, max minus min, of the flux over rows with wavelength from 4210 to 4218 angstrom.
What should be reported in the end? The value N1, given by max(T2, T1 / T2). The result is 1.79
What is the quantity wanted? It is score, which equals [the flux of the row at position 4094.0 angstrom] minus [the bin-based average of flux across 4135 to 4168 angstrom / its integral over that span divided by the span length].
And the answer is 0.7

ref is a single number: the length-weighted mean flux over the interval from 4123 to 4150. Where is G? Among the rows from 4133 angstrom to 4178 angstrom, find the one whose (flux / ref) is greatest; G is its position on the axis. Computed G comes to 4139.0 angstrom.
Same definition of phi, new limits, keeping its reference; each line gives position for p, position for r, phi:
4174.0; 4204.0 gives 0.03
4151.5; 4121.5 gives 0.06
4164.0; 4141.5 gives 0.12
